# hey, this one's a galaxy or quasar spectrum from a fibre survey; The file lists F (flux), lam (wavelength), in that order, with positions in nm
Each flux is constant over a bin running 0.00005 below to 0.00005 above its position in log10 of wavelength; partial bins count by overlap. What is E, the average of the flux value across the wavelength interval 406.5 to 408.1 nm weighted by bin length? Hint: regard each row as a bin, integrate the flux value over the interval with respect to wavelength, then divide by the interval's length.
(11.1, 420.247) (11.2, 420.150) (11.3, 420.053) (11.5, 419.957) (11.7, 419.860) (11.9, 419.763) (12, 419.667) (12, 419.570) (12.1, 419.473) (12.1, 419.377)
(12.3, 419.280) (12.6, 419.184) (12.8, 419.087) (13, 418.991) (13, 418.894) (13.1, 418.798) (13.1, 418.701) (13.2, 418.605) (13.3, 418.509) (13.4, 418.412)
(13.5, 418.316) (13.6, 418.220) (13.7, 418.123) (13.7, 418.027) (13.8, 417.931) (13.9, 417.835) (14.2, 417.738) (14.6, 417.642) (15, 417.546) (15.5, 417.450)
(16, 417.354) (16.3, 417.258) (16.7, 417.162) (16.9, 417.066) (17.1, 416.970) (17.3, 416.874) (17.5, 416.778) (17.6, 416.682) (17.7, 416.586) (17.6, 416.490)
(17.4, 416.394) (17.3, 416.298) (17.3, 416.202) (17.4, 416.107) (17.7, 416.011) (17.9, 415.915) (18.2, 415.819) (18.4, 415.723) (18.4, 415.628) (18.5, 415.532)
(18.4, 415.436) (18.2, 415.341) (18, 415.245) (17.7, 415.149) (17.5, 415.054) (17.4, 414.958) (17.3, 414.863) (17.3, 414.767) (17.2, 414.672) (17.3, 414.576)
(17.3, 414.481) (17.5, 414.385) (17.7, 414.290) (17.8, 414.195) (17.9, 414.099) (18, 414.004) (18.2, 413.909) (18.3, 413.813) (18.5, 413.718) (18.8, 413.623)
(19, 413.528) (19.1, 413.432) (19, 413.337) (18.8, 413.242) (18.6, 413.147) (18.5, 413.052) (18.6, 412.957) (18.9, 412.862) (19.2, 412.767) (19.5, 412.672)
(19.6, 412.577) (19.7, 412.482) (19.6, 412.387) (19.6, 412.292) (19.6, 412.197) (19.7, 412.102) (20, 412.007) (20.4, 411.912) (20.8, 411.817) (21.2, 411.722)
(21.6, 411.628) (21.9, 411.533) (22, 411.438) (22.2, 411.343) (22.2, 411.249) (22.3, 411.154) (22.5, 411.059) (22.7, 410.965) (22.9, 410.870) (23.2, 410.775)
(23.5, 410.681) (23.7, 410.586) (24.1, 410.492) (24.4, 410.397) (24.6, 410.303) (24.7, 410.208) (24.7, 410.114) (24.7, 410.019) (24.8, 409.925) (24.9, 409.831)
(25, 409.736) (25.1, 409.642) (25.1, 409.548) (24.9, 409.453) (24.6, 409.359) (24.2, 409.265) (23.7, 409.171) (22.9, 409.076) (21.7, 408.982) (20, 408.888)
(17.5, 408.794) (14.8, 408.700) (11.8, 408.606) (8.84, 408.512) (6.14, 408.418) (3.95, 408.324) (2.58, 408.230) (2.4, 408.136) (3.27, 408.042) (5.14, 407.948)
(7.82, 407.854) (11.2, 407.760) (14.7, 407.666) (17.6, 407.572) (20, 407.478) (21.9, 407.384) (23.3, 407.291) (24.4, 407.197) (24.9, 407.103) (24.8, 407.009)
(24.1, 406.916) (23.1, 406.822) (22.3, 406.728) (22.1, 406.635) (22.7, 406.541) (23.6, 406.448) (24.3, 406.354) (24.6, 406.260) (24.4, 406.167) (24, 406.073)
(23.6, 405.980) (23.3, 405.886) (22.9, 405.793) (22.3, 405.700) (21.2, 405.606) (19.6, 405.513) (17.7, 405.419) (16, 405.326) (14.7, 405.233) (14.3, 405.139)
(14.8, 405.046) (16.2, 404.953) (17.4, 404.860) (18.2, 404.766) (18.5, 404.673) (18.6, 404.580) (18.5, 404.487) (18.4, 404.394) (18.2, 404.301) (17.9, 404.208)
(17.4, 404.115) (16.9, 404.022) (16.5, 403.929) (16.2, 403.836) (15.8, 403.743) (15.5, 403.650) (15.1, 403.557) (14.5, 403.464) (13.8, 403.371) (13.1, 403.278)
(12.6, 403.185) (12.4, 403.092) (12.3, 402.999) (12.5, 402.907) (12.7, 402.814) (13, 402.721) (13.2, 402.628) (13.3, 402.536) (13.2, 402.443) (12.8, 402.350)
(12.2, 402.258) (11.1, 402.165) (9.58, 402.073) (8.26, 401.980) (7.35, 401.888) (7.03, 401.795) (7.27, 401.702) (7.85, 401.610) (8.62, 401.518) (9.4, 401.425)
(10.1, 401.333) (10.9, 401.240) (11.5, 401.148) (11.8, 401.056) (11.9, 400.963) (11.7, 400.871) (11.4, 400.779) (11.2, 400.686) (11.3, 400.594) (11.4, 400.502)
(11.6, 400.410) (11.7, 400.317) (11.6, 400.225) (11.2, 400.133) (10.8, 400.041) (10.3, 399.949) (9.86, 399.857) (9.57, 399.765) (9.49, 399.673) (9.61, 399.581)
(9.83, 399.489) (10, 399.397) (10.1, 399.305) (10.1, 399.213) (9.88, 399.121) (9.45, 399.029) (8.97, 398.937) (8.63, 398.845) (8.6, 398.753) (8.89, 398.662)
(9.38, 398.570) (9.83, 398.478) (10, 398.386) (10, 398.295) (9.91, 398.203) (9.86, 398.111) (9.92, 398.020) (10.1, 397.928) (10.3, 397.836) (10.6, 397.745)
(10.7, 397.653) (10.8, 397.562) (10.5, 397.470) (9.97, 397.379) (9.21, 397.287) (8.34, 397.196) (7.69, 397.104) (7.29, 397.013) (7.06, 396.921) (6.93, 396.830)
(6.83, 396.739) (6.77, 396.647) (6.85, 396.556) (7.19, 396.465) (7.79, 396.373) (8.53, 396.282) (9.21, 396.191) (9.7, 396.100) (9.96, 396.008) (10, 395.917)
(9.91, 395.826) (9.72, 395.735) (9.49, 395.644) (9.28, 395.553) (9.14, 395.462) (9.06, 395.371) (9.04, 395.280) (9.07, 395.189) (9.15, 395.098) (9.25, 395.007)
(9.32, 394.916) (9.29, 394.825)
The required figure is 18.3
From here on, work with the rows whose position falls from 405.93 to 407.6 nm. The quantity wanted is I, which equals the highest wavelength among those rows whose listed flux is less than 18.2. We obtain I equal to 407.572 nm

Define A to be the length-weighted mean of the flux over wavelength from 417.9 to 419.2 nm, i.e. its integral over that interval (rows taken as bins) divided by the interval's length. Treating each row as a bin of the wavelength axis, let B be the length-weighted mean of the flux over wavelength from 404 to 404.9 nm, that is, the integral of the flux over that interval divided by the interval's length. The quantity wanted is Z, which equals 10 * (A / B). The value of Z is 7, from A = 13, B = 18.0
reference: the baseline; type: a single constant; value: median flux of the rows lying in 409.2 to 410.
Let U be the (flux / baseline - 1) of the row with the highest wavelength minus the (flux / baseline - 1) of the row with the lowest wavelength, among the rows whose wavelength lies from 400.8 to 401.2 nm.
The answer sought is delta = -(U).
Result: 0.008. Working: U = -0.008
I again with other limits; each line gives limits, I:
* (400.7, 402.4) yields 402.350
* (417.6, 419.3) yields 419.280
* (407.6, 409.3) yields 408.794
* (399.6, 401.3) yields 401.240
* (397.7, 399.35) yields 399.305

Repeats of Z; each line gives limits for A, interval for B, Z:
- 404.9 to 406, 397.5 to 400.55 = 19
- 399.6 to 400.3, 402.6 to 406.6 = 6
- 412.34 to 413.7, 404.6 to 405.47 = 12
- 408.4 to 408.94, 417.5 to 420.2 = 11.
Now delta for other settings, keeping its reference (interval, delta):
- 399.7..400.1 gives -0.049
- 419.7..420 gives 0.016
